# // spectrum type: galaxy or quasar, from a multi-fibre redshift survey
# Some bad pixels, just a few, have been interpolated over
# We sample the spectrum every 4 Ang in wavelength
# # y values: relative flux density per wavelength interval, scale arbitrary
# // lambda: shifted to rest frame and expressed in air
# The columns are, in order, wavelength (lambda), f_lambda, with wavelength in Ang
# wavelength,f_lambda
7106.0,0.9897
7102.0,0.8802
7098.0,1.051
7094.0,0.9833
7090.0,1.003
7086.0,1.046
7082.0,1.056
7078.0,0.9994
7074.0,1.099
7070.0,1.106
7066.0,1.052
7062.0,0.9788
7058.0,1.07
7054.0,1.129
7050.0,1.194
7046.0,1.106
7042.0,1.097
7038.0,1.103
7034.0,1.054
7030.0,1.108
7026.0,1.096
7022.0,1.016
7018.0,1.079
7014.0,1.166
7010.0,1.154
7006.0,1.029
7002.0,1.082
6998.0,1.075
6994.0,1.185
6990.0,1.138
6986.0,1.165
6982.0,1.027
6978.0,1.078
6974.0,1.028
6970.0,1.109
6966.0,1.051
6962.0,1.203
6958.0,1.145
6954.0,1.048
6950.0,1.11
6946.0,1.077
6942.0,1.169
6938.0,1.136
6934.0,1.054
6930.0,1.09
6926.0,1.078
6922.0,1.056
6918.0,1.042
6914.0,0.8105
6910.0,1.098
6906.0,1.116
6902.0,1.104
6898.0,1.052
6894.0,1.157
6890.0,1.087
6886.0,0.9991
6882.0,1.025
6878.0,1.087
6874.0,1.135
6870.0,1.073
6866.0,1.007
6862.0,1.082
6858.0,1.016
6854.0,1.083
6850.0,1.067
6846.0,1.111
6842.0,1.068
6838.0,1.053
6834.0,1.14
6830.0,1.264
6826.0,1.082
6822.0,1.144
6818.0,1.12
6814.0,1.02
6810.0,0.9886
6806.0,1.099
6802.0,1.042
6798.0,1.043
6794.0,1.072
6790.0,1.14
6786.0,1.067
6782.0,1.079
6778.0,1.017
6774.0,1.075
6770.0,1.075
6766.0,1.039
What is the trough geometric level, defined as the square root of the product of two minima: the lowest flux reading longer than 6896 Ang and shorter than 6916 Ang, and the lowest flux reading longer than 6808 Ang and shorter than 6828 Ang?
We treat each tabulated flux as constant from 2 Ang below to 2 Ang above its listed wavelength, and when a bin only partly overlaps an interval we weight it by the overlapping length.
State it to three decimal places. 0.895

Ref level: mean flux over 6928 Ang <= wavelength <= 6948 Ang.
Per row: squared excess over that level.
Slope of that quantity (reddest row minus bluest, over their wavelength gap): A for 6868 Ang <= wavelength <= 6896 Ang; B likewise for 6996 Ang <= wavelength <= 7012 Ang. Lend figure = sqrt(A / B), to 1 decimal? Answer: 0.7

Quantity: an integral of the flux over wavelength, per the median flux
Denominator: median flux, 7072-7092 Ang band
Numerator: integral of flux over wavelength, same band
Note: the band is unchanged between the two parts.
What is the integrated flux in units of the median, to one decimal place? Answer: 19.9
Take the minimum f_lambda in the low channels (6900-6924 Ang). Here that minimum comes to 0.8105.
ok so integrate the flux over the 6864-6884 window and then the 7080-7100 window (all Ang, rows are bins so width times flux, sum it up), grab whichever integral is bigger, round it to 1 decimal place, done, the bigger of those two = 21.3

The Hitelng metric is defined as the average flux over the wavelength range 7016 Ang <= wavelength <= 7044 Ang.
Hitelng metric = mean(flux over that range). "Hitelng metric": 1.08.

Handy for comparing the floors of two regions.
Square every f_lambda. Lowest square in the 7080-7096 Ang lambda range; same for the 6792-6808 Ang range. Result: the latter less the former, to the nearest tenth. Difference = 0.1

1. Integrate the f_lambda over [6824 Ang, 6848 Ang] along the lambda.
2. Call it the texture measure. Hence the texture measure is 27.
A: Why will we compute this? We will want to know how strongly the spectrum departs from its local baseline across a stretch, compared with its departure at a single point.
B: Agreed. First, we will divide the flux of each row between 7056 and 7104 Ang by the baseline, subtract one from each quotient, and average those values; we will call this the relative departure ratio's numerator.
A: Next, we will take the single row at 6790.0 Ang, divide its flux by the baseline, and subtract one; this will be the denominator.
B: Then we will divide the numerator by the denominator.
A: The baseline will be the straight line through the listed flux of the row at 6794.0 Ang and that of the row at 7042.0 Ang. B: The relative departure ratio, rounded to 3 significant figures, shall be -1.05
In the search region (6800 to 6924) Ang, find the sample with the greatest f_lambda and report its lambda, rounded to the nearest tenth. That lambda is 6830.0 Ang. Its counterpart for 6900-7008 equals 6962.0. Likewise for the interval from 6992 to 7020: 6994.0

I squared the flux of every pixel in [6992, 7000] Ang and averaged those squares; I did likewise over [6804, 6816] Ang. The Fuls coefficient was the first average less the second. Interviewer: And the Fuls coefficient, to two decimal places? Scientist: 0.20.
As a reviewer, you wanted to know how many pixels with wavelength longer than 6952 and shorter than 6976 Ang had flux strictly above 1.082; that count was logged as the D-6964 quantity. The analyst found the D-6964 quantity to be 3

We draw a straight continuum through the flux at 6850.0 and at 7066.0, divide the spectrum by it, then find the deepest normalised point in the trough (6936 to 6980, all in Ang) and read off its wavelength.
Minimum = 6974.0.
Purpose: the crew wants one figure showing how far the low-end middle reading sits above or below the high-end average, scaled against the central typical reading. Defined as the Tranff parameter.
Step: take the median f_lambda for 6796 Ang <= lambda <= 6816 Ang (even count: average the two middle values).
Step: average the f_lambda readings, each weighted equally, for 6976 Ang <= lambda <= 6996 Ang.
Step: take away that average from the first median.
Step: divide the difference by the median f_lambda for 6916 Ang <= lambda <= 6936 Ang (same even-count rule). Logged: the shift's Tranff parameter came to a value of -0.07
